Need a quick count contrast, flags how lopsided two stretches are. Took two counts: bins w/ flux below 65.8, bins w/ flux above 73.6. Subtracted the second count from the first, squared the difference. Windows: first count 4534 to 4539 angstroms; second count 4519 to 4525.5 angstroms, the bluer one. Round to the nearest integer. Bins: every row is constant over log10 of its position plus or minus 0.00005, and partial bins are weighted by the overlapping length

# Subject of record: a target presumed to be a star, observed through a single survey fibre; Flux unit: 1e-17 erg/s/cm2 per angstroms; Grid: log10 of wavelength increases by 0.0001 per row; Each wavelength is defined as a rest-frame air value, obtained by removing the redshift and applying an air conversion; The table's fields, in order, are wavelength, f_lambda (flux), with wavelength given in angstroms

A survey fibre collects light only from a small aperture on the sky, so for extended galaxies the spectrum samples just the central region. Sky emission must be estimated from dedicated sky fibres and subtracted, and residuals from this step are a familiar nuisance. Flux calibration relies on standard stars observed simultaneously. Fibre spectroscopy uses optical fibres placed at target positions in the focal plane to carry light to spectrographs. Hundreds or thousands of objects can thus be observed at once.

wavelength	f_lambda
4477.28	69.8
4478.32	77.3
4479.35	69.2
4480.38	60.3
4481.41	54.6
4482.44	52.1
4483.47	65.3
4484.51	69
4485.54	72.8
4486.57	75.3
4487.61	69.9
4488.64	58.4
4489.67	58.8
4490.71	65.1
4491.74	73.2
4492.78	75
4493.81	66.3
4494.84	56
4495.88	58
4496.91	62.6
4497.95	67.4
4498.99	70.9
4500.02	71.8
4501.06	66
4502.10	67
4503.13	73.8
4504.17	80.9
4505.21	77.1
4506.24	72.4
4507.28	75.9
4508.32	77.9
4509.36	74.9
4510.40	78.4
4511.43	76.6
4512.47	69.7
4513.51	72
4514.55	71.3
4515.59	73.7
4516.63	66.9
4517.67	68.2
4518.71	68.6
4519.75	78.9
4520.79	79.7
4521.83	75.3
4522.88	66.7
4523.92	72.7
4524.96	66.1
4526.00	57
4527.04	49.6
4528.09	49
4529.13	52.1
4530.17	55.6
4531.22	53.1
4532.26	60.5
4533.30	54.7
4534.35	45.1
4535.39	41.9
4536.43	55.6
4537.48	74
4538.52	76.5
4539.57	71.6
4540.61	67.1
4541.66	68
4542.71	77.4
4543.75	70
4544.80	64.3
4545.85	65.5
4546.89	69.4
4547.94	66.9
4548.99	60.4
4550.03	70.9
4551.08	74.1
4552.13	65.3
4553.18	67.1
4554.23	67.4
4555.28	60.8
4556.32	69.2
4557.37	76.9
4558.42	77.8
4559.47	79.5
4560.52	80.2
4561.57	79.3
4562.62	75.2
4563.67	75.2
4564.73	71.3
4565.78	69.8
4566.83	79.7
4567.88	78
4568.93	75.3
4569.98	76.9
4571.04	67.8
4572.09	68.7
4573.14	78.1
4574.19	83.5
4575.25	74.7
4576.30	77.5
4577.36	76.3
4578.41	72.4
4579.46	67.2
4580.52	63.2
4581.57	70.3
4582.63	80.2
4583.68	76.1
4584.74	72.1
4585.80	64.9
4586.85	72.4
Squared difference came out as 0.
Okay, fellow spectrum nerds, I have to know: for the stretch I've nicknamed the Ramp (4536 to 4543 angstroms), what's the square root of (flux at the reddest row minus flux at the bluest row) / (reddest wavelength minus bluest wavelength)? 1.9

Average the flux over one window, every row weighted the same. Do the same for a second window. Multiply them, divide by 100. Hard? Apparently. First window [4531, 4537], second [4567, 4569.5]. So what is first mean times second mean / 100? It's 40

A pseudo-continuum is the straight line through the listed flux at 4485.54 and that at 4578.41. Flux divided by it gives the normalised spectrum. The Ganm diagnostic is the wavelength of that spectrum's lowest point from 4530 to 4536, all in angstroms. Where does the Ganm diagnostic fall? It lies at 4535.39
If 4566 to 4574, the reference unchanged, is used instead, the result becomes 4571.04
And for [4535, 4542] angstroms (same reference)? 4535.39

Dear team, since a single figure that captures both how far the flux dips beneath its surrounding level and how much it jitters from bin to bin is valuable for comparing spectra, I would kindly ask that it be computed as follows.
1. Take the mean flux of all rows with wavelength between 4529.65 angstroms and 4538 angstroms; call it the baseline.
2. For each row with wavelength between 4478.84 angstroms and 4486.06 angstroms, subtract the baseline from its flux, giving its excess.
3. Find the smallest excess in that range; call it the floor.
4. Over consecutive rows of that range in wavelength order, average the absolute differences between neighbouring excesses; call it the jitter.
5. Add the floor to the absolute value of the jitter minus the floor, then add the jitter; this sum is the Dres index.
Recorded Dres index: 13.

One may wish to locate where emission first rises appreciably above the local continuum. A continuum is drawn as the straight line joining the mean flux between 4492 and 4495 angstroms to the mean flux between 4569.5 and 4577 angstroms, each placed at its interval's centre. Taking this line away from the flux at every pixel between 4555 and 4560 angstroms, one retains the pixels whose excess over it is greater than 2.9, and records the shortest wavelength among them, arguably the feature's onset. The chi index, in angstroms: 4557.37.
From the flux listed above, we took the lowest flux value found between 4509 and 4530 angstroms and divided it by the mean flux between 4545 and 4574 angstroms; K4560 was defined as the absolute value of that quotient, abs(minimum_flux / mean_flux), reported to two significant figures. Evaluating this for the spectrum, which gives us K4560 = 0.68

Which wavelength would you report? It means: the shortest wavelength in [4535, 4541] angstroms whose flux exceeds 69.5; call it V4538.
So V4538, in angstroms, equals 4537.48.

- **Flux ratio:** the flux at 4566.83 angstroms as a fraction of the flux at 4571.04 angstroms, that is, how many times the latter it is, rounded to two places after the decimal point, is 1.18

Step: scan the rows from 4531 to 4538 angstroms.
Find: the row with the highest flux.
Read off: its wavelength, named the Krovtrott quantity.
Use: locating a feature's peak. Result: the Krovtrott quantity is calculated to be 4537.48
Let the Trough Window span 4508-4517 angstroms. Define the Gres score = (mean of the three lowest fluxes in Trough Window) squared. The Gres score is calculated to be 4802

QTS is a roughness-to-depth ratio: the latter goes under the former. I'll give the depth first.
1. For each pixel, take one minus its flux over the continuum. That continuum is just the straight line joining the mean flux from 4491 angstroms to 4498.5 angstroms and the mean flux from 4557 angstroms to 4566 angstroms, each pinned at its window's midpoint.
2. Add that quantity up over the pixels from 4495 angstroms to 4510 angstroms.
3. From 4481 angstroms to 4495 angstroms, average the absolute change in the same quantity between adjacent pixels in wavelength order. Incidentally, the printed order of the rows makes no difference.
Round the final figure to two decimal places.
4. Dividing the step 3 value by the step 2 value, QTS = -0.10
